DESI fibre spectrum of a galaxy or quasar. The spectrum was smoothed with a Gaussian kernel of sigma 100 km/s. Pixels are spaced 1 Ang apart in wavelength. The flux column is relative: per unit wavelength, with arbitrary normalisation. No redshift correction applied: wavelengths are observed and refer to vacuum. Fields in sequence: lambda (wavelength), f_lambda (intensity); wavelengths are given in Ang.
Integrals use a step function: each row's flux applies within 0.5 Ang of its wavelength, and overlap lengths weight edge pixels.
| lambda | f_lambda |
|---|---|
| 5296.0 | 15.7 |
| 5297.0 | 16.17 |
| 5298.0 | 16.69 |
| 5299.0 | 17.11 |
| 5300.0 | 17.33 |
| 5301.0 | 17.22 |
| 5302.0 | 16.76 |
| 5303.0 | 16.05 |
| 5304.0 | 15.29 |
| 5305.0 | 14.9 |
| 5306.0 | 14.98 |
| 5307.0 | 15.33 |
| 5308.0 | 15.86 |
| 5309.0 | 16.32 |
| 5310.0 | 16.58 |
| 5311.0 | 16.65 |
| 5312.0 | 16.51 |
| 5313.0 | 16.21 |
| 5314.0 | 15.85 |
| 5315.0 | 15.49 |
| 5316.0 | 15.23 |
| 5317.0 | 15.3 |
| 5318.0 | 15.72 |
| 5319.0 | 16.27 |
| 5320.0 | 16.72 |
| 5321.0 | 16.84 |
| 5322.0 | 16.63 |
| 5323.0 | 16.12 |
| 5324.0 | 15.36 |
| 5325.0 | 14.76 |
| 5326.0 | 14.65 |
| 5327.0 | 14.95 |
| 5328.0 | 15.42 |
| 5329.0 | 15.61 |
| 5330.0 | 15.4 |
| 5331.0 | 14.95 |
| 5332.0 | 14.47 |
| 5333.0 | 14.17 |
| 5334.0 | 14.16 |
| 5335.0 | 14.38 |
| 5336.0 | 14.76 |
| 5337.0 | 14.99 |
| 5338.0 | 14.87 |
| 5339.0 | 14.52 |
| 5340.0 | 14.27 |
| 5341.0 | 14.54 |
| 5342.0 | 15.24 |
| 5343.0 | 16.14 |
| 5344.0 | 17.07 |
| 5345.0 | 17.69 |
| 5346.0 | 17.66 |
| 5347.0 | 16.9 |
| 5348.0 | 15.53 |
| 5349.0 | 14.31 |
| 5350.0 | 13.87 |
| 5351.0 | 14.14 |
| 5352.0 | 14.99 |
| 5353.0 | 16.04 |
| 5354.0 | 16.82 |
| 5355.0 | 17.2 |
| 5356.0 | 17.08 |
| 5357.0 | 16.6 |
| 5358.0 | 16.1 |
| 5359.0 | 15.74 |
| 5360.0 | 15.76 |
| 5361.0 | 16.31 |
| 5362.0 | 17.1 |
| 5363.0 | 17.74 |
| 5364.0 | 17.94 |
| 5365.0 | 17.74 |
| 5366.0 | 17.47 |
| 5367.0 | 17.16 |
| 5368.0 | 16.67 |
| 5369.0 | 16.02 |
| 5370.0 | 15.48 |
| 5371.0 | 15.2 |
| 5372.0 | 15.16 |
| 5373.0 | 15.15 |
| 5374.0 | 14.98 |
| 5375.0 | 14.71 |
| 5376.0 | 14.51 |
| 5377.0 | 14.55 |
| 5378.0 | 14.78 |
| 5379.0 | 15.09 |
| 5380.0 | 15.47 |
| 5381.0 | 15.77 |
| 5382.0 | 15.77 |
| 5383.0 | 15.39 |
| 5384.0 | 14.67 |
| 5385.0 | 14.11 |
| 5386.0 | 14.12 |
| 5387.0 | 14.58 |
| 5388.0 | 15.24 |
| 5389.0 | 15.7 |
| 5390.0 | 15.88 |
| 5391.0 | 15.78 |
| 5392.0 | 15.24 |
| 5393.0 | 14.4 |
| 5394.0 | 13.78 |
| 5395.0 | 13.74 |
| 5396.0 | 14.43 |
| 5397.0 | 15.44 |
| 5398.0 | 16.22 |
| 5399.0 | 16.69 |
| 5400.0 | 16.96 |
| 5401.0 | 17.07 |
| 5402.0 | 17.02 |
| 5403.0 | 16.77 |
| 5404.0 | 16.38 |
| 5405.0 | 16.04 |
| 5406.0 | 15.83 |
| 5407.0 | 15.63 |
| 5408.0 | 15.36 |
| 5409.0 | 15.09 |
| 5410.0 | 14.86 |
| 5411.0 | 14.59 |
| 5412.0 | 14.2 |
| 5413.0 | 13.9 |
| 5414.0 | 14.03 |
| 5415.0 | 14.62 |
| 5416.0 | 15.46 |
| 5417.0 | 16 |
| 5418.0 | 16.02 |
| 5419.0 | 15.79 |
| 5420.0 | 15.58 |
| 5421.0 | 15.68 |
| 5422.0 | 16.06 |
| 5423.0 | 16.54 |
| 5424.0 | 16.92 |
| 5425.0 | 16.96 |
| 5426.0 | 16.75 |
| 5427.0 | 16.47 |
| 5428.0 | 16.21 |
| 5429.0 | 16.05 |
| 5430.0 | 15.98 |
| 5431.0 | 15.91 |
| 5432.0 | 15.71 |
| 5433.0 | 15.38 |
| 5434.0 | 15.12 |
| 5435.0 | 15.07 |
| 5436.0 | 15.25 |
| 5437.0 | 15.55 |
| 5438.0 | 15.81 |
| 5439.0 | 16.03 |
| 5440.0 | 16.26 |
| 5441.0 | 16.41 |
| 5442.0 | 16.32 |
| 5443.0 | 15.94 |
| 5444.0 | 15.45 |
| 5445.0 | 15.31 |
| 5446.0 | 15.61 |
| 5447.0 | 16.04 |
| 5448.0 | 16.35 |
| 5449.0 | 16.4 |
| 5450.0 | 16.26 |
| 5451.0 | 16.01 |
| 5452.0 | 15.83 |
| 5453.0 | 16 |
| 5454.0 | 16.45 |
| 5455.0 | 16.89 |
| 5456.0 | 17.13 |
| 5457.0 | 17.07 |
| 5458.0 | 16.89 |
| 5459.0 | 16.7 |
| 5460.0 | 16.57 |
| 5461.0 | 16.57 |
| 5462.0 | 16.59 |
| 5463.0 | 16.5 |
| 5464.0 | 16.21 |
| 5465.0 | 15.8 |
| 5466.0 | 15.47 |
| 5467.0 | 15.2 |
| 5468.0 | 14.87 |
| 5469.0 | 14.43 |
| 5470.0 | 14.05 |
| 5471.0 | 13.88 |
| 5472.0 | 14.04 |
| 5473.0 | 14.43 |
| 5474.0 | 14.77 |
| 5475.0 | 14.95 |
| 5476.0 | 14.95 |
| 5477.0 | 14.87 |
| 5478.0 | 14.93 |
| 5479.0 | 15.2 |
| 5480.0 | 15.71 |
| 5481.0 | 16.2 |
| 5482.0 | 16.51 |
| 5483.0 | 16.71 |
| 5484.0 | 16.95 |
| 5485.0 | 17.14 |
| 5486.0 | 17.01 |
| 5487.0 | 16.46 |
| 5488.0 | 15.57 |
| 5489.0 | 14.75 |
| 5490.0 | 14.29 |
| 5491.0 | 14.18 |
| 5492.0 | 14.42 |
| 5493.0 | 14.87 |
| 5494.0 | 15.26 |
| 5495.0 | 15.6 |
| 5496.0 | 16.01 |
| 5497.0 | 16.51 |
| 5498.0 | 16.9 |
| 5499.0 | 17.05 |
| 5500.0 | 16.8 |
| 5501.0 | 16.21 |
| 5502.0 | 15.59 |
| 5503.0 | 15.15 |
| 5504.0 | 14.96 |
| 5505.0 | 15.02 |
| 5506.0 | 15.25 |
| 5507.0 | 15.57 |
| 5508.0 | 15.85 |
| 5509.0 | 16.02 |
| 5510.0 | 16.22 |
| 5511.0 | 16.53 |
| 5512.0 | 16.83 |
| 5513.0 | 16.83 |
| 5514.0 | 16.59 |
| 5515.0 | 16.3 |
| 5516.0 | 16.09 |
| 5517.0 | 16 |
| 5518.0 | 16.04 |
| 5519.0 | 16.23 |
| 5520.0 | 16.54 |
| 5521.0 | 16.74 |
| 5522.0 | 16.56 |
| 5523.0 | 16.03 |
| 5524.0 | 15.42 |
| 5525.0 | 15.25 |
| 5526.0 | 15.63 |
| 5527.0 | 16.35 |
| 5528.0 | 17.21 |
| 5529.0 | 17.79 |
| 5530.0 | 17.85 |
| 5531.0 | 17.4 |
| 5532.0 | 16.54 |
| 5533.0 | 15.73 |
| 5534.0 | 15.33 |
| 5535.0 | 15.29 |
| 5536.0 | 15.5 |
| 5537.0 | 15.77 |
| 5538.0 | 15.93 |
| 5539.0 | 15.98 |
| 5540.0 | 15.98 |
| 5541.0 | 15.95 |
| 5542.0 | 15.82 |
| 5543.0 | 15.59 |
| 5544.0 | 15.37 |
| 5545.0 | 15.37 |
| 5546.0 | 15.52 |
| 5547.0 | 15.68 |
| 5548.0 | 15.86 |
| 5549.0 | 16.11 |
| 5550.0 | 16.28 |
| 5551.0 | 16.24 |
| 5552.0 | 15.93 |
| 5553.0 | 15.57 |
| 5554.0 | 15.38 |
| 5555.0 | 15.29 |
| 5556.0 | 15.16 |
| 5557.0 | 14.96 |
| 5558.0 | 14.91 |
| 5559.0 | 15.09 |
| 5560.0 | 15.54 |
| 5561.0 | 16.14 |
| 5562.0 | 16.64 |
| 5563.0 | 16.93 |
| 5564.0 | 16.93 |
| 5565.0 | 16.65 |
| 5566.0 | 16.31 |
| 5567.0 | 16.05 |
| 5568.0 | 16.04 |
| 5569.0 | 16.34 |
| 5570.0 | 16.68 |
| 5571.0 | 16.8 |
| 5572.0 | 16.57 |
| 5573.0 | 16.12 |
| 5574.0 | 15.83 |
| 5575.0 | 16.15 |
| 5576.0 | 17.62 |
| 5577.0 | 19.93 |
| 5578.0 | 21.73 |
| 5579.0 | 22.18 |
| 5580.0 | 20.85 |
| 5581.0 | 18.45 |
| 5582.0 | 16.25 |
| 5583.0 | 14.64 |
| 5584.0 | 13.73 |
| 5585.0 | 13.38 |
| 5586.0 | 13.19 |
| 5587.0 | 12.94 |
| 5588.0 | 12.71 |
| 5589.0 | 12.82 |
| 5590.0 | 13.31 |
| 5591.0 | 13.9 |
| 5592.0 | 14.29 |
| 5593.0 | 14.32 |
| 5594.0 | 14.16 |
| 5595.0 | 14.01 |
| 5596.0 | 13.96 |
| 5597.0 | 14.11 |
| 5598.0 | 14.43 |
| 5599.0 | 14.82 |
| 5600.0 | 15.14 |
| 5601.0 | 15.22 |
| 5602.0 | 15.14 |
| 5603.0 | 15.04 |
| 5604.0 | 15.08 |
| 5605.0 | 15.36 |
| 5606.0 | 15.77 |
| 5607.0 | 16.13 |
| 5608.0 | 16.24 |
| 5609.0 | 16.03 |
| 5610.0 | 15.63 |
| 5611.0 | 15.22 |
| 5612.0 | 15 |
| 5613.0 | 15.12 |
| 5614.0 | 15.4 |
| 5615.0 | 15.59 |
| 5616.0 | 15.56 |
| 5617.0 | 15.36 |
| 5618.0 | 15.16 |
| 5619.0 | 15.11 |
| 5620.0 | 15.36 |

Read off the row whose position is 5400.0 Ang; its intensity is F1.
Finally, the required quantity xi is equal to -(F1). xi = -17.0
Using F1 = 16.96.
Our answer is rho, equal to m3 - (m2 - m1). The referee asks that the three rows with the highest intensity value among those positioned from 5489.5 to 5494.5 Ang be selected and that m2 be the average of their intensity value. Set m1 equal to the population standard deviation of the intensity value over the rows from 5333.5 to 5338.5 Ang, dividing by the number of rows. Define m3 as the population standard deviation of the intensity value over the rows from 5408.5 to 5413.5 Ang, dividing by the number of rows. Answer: -14.1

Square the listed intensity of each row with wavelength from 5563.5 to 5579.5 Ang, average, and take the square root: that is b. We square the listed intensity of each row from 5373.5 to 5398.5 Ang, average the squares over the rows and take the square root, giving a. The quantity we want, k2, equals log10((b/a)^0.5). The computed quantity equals 0.033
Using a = 15.0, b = 17.5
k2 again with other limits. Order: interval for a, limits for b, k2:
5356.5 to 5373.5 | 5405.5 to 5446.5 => -0.011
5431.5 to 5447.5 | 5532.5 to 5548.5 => -0.001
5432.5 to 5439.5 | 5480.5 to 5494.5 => 0.004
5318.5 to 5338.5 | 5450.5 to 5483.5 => 0.006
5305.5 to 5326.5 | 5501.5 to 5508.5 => -0.008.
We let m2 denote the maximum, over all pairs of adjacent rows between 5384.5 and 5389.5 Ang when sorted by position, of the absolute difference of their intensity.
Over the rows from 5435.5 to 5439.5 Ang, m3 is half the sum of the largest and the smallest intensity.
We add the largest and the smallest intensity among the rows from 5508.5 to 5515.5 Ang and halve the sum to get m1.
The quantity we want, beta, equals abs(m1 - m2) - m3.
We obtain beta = 0.1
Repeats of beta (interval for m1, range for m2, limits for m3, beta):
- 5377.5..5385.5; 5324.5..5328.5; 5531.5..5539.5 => -1.4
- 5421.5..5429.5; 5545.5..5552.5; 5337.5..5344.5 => 0.5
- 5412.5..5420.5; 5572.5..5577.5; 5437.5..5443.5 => -3.5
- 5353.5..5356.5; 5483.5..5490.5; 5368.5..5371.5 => 0.5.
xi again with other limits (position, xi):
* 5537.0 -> -15.8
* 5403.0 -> -16.8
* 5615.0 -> -15.6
